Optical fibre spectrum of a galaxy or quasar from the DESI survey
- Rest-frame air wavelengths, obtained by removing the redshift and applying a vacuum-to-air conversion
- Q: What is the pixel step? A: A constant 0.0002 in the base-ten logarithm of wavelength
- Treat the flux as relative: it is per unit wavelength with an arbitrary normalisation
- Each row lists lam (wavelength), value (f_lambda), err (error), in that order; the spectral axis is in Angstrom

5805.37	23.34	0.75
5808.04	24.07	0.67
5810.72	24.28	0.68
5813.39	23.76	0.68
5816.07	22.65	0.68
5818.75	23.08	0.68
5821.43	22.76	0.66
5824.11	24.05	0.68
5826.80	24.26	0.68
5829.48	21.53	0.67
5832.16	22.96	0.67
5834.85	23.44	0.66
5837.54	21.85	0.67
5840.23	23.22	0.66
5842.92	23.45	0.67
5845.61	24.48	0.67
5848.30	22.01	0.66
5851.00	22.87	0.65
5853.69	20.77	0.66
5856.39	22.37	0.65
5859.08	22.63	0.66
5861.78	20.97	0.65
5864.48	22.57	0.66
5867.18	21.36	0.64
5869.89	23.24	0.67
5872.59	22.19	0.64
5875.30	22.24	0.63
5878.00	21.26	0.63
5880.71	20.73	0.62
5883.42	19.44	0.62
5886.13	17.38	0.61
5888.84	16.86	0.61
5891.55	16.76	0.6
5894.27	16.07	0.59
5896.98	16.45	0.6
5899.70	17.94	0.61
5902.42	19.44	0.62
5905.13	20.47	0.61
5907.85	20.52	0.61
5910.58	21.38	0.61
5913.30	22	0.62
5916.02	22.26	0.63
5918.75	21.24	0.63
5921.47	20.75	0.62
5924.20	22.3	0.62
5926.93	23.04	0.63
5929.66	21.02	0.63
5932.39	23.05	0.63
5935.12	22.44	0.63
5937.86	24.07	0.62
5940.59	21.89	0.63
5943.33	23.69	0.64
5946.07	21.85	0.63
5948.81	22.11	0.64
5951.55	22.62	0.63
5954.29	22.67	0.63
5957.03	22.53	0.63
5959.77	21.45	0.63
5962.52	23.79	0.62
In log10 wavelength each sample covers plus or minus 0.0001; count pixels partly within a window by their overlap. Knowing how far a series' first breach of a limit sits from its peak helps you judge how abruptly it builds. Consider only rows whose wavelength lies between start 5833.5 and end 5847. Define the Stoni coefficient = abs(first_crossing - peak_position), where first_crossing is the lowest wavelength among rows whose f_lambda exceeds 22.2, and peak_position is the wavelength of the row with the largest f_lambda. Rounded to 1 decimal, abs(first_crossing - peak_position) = 10.8 Angstrom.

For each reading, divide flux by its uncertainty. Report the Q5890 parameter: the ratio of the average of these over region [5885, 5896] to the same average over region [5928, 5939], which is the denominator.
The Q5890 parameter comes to 0.77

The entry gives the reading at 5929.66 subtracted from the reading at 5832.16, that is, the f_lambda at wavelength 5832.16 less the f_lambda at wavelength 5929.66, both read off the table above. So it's 1.9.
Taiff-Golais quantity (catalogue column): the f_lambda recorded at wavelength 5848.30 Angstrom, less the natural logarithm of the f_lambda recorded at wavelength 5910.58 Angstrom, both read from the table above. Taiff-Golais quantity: 18.9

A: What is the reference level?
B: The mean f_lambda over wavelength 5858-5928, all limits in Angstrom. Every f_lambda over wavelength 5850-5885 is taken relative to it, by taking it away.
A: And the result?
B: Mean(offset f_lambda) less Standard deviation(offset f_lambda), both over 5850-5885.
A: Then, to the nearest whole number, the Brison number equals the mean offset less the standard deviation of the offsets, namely 0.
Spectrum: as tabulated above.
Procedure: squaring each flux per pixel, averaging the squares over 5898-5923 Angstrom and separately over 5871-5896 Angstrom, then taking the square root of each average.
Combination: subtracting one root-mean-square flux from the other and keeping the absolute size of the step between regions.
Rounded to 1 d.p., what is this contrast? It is 1.3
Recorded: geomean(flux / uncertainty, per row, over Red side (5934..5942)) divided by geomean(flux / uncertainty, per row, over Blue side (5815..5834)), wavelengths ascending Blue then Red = 1.06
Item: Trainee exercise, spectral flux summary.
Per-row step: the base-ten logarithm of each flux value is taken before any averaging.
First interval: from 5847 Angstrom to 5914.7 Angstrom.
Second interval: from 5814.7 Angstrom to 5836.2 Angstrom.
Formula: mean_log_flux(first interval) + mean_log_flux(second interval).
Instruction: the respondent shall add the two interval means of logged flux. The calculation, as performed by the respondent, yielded 2.67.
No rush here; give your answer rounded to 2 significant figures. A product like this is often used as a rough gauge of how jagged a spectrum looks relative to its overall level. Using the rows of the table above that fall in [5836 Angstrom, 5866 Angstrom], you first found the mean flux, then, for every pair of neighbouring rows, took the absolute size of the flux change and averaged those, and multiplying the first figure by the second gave 30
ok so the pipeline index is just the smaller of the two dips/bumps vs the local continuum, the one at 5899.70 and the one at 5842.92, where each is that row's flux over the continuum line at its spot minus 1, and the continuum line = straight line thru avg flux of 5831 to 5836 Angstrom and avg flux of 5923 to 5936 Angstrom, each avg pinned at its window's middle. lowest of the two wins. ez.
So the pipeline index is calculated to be -0.21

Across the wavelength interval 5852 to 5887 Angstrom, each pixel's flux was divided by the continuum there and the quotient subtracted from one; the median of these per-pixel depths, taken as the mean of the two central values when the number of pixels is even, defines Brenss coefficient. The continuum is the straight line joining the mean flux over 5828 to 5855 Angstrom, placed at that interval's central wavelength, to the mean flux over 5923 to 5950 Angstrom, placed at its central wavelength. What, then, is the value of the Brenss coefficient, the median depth 0.056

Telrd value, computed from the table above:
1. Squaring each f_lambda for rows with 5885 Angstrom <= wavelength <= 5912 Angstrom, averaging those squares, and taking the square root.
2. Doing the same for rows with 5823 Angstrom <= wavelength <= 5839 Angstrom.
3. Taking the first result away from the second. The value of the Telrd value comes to 4.6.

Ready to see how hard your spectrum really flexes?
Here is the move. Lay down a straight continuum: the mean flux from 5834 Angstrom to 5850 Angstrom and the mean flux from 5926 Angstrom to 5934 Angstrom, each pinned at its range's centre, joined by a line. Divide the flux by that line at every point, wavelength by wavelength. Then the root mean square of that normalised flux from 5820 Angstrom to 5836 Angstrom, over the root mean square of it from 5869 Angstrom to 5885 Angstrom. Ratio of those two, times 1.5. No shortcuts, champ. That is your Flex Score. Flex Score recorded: 1.59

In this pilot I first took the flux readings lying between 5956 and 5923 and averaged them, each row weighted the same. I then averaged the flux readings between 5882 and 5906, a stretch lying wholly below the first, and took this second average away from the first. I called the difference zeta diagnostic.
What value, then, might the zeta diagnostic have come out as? 4.7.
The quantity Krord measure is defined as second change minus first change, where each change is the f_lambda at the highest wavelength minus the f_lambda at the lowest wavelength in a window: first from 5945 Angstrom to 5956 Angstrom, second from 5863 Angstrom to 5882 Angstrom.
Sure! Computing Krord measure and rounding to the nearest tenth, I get -2.7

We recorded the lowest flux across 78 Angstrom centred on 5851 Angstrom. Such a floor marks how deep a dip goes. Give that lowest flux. 16.86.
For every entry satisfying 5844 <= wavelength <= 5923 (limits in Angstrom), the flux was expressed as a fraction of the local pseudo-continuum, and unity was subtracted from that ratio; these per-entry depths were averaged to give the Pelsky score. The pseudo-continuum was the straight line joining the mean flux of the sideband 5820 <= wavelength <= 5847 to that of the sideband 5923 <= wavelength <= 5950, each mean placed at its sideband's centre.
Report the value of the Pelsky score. -0.10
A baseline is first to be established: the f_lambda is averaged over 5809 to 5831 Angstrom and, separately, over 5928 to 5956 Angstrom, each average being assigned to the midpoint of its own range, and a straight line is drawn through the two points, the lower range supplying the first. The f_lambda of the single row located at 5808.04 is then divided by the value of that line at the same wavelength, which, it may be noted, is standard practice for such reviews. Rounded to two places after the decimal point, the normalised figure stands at 1.03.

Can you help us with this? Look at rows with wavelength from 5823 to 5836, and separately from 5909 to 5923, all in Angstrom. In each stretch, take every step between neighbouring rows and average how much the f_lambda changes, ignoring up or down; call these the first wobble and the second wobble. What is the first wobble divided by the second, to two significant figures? 2.0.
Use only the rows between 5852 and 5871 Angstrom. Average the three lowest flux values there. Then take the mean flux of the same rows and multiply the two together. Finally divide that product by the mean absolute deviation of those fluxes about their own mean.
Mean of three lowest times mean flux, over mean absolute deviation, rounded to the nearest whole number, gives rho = 566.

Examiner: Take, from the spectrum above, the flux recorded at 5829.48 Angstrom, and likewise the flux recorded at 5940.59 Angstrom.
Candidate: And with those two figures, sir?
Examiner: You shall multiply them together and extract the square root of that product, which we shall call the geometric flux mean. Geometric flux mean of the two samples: 21.7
